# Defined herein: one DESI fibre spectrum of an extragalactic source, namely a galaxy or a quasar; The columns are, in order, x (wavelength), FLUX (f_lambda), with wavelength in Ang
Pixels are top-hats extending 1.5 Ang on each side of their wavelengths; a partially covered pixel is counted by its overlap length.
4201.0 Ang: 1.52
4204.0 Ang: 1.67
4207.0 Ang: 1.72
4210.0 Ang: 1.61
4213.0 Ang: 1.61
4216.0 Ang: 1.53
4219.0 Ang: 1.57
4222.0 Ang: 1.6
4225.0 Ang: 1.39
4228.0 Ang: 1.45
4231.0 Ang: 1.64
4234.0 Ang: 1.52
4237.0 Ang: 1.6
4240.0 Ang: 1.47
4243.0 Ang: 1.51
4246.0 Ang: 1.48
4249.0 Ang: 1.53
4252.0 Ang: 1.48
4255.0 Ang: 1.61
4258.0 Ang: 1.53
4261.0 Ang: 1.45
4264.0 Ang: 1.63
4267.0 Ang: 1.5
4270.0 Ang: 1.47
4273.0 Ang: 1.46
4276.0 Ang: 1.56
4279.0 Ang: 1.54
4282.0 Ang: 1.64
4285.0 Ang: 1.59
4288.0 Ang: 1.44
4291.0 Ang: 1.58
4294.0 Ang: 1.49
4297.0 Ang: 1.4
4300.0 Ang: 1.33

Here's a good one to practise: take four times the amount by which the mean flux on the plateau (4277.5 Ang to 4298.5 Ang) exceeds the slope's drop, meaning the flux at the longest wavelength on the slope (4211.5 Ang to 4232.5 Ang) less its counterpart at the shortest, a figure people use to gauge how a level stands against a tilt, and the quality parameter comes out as 6.0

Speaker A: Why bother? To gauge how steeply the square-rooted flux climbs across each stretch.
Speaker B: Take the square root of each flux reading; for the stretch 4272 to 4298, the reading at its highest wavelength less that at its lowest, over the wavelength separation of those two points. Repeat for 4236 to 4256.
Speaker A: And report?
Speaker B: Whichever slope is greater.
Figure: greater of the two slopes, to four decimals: 0.0002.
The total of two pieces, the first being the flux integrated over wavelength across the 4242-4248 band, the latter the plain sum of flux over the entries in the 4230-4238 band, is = 14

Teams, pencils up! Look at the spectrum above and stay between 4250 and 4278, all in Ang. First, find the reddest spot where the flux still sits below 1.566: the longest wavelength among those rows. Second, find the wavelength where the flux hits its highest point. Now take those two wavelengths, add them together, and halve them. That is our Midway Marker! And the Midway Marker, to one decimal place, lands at 4270.0 Ang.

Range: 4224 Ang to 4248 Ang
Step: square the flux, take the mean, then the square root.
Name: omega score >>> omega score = 1.51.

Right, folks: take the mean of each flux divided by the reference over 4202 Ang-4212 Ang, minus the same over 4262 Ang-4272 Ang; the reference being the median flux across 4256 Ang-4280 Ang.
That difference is 0.09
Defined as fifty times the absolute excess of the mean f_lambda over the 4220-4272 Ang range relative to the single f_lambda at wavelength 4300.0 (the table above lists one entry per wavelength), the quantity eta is 10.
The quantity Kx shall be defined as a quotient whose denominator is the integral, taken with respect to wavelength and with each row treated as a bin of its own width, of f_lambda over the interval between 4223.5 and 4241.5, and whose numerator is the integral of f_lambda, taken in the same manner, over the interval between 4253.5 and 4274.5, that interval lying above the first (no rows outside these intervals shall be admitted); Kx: 1.2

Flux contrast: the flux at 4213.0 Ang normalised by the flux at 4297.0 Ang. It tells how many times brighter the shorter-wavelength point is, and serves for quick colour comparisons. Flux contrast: 1.15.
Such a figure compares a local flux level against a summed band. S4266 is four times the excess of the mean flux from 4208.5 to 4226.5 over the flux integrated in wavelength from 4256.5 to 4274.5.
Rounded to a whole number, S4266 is -102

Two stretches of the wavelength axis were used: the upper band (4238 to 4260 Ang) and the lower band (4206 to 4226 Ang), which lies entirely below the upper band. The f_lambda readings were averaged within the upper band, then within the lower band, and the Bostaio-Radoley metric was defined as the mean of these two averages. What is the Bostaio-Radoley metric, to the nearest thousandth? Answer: 1.546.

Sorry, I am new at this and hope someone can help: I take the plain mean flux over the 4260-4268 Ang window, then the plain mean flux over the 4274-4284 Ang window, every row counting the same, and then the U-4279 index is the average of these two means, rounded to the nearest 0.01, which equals 1.55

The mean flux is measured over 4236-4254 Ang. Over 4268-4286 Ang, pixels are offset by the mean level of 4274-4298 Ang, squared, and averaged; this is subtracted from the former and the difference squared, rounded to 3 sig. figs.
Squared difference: 2.27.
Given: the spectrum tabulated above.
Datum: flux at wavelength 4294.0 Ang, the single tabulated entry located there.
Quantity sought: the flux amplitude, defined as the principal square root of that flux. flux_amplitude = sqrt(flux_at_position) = 1.22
